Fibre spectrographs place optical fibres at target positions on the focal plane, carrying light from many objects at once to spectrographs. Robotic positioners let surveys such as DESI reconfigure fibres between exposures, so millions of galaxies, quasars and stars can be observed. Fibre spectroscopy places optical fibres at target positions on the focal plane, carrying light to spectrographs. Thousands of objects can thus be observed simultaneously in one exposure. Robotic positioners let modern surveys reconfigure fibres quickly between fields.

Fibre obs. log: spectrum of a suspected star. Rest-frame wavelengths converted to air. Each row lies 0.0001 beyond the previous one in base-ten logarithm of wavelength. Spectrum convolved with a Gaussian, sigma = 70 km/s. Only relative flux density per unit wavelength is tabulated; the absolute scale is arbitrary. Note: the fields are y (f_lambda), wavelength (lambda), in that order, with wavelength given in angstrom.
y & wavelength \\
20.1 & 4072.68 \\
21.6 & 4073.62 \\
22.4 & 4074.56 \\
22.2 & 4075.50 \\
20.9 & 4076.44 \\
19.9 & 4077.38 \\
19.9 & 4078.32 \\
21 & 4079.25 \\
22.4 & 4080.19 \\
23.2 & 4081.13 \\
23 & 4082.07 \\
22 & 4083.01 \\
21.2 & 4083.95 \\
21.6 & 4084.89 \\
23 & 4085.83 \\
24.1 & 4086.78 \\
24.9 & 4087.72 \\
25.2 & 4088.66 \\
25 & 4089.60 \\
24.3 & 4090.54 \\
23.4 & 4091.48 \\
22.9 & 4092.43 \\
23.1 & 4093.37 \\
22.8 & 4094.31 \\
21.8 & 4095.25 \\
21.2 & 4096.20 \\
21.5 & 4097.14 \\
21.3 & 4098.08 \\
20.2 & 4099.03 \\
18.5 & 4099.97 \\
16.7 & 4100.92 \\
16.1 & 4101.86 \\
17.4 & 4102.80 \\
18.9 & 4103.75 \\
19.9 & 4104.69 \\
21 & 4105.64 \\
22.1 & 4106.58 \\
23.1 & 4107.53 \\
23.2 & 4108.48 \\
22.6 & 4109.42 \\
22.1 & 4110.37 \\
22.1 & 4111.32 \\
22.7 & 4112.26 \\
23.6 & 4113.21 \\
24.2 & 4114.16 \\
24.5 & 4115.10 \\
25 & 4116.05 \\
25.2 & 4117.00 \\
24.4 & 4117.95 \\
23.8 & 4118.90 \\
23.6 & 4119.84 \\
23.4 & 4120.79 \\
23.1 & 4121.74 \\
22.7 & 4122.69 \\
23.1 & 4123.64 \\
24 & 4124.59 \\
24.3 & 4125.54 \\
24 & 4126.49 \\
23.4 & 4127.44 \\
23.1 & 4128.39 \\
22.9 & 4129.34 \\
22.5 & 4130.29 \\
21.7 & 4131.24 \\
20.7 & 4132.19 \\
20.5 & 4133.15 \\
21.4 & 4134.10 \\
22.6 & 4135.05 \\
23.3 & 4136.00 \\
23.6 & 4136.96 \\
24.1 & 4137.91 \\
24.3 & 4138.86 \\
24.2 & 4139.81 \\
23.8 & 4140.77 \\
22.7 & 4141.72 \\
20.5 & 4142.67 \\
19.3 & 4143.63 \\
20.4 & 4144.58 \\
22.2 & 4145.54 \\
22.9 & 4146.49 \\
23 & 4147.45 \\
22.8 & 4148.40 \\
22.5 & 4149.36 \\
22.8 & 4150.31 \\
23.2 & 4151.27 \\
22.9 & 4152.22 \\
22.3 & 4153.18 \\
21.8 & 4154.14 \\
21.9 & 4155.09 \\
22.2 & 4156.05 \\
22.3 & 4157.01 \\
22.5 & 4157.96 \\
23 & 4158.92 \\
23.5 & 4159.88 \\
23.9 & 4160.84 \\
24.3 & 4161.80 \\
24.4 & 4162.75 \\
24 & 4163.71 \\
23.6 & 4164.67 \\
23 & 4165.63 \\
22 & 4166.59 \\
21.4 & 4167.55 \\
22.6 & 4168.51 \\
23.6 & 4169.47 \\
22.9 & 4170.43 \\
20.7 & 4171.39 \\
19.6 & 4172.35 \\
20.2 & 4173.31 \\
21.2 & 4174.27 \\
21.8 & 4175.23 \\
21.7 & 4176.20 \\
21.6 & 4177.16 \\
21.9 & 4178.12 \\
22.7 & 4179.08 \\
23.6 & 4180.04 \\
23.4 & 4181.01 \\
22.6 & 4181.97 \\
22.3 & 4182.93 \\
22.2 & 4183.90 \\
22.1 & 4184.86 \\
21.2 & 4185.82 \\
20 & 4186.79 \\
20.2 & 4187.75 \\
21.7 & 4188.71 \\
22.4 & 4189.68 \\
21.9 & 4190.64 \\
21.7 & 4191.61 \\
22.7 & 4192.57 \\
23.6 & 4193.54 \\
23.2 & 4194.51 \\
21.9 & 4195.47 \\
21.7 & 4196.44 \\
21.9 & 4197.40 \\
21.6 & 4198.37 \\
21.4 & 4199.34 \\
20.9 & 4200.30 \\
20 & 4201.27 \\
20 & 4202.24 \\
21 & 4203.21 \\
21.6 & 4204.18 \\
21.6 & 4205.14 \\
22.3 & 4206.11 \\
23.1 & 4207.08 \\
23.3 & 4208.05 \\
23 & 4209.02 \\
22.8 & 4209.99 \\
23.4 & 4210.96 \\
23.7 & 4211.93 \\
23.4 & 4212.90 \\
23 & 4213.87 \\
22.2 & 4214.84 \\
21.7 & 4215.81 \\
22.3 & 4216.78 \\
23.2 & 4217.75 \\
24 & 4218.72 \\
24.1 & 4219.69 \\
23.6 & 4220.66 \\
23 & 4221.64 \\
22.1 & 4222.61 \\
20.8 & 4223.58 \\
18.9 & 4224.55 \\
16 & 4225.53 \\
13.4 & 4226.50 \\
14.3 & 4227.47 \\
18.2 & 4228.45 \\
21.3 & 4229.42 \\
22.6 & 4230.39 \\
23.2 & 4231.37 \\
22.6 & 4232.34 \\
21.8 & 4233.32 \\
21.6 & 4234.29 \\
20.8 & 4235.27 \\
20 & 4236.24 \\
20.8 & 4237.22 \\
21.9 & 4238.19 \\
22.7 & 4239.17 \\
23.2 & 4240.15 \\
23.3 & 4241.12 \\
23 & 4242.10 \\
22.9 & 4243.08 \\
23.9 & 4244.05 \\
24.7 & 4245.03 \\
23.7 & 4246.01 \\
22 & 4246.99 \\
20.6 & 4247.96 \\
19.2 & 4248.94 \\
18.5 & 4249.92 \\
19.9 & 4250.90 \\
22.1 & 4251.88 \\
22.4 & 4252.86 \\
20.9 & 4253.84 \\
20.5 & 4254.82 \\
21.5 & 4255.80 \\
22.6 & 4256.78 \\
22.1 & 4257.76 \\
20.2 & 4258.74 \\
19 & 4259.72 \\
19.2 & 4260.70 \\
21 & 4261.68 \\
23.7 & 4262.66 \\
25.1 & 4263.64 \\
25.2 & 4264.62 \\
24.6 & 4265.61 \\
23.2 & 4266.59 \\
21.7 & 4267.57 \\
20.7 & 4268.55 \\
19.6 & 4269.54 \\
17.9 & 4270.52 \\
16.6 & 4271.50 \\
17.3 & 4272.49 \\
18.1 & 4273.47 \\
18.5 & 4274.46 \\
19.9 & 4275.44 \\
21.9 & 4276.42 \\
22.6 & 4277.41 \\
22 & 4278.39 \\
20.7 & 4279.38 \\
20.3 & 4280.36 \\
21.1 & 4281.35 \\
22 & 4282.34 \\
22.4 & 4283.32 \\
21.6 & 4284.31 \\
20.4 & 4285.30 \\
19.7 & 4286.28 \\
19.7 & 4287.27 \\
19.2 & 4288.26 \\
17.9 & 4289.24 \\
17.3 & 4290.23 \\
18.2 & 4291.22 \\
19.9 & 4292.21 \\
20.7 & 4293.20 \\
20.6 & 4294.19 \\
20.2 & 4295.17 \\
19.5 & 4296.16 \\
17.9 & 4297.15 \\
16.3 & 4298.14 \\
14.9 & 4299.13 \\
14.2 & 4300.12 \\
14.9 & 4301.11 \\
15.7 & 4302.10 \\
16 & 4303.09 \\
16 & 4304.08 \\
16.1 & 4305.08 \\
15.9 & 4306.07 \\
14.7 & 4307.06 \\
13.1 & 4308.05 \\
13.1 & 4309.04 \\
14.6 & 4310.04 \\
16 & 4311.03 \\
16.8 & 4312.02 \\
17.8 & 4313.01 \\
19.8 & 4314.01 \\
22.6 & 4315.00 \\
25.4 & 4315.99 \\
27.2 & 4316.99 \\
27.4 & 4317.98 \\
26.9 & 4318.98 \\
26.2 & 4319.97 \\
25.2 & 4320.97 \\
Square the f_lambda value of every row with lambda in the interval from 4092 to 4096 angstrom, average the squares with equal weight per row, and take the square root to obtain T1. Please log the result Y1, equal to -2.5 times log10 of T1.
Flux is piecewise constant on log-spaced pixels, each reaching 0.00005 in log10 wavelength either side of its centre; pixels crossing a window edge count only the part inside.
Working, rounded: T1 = 22.7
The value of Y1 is -3.39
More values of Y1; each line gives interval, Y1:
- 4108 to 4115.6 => -3.41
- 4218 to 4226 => -3.34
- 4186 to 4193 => -3.33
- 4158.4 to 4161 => -3.43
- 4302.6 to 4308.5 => -2.96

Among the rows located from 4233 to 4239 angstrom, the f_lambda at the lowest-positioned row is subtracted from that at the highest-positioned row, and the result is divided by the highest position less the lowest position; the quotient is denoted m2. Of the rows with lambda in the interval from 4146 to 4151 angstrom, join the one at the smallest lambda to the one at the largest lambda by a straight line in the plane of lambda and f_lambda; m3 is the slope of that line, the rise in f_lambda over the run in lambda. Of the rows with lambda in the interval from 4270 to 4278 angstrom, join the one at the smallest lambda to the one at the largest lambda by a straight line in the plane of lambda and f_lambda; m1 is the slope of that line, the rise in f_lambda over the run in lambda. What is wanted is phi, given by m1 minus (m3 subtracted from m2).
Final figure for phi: 0.6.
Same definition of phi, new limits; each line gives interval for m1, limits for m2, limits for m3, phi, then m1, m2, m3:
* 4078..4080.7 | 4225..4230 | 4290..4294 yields 1.1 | 1.3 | 1.36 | 1.14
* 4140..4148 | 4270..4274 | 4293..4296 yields -0.4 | -0.1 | 0.07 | -0.25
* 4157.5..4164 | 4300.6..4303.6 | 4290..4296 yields 0.3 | 0.3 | 0.56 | 0.59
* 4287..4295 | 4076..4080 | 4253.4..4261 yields -0.2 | 0.1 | 0.04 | -0.25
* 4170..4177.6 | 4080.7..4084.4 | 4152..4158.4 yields 0.4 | -0.2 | -0.71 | -0.07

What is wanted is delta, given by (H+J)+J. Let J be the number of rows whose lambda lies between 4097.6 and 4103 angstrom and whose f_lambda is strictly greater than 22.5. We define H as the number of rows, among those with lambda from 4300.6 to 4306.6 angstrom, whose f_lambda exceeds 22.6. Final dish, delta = 0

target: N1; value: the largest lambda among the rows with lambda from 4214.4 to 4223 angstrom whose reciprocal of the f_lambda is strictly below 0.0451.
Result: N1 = 4221.64 angstrom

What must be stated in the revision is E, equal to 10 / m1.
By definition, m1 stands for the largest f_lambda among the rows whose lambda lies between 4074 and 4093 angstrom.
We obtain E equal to 0.40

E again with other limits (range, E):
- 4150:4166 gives 0.41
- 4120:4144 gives 0.41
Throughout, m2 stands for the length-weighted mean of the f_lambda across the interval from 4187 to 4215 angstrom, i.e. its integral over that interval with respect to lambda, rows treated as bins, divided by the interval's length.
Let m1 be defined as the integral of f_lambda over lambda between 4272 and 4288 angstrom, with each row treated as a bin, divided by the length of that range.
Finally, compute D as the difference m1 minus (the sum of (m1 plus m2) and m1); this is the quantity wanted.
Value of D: -42.6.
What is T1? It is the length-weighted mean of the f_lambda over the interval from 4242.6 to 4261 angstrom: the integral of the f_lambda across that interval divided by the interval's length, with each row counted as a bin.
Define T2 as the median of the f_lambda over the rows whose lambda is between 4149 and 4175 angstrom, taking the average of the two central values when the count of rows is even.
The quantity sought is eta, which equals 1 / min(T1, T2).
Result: 0.0468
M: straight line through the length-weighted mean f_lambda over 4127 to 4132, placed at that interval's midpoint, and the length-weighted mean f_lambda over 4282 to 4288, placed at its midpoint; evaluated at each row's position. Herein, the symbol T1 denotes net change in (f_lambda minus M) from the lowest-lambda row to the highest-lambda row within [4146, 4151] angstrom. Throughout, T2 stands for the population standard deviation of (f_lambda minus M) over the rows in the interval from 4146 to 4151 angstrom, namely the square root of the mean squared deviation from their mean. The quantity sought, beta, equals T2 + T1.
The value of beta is 0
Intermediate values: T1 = -0.1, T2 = 0.16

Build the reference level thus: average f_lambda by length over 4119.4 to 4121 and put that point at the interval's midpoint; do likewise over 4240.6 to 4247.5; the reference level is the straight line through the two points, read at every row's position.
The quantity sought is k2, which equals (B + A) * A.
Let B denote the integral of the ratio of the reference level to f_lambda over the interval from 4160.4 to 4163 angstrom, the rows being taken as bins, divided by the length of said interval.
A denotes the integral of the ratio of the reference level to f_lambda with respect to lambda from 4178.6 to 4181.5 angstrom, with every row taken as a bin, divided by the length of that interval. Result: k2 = 2.00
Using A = 1.01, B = 0.97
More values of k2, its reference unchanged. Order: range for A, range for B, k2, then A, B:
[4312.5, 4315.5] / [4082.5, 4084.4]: 2.66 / 1.17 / 1.09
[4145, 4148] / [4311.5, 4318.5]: 2.19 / 1.04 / 1.08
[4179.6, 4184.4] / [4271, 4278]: 2.31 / 1.03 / 1.22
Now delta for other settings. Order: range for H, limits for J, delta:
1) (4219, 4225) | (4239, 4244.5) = 15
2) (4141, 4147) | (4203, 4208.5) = 6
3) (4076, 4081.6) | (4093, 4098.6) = 5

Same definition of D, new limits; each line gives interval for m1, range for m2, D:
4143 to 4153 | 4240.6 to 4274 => -43.5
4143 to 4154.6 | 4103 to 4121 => -45.0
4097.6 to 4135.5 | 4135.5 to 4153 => -44.8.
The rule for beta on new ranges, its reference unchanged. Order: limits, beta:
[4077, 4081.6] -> 5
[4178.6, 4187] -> -2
